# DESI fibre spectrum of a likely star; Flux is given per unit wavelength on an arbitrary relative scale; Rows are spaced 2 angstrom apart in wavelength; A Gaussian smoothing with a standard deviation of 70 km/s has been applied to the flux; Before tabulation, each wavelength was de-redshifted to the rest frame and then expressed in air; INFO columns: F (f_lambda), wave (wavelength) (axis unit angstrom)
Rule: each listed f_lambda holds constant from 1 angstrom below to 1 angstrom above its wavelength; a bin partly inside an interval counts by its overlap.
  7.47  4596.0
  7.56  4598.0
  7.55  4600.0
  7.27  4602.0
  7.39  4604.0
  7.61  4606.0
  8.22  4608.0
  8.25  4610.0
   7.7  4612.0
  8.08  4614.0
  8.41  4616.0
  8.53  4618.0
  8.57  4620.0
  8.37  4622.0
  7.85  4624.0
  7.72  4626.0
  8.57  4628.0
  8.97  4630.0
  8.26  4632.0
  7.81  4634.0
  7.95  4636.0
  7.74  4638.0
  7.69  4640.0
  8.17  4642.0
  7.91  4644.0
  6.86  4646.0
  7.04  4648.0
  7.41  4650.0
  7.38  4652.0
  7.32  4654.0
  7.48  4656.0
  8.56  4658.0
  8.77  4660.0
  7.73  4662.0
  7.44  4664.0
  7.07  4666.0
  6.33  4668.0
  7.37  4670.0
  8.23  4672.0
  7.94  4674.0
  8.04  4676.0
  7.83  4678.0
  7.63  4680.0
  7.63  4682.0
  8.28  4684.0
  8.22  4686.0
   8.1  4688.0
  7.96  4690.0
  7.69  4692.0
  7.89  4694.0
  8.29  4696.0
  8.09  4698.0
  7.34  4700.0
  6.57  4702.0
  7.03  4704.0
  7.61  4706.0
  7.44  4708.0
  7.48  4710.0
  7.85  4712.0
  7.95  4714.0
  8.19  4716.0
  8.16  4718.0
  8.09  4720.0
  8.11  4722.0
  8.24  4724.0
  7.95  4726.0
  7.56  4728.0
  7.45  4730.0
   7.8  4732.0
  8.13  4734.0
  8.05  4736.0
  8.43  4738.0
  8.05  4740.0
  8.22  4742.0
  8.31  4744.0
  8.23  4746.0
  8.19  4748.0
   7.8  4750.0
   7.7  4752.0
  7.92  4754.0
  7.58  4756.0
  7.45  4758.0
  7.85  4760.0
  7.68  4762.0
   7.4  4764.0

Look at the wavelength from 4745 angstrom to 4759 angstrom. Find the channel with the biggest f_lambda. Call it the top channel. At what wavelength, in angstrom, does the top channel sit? 4746.0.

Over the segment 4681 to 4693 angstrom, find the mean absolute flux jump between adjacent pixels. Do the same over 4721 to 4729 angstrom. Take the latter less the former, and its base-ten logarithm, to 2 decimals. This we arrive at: -1.66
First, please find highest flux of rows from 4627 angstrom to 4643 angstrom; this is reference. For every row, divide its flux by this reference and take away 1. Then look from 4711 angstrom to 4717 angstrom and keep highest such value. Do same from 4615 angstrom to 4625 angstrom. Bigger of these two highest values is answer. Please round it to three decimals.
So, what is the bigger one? -0.045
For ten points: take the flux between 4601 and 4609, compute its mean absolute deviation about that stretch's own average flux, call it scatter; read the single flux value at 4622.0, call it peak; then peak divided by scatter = 28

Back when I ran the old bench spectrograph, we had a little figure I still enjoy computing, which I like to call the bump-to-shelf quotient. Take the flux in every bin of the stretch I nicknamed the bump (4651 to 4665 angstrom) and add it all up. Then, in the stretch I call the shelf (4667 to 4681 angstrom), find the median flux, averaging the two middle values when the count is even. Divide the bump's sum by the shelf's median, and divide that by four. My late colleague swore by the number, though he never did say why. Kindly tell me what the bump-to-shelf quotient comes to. 1.75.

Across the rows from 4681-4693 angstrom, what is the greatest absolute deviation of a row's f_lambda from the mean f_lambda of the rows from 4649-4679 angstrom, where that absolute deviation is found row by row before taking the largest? 0.62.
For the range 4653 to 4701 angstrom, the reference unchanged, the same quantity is 1.33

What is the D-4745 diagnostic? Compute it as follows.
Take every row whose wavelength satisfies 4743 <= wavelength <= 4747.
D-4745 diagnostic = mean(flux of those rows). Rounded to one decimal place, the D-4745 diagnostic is 8.3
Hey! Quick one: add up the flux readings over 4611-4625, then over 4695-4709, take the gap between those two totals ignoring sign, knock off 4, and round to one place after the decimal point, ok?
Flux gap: 1.1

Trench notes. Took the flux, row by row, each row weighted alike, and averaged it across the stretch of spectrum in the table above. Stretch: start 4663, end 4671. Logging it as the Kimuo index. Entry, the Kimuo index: 7.1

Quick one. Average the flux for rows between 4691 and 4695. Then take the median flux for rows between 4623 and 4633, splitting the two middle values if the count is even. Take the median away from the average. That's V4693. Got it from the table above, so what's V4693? -0.5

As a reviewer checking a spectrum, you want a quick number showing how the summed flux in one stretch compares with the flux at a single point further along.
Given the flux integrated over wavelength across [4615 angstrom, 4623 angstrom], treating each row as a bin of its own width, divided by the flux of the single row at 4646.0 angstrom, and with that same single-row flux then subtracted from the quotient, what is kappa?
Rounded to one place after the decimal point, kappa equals 3.0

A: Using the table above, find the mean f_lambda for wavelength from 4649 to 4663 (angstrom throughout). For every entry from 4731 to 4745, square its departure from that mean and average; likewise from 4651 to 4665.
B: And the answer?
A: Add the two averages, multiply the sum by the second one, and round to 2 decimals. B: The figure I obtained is 0.14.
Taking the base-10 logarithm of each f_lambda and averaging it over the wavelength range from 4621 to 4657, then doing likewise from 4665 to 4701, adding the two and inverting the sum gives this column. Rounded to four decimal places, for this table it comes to 0.5614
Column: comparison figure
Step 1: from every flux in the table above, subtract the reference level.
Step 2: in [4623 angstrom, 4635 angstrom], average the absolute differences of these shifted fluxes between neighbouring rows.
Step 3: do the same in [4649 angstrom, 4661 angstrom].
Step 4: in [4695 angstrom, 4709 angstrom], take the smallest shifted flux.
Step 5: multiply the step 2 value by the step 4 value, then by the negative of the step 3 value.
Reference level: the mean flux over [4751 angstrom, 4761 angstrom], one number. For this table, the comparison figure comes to 0.18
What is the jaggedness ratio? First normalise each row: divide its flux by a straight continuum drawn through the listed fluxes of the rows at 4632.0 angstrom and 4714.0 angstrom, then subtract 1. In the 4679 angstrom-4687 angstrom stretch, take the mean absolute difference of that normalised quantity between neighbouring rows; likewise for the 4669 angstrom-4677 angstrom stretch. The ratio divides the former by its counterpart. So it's 0.57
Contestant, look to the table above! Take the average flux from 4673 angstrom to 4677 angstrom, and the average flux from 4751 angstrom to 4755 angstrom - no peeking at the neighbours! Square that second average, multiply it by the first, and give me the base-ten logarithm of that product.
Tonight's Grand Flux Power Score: 2.69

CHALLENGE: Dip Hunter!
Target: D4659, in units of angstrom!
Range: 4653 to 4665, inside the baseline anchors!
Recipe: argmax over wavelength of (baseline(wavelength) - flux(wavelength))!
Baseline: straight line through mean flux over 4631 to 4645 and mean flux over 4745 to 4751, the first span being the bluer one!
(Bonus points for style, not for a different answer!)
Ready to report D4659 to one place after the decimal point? 4654.0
